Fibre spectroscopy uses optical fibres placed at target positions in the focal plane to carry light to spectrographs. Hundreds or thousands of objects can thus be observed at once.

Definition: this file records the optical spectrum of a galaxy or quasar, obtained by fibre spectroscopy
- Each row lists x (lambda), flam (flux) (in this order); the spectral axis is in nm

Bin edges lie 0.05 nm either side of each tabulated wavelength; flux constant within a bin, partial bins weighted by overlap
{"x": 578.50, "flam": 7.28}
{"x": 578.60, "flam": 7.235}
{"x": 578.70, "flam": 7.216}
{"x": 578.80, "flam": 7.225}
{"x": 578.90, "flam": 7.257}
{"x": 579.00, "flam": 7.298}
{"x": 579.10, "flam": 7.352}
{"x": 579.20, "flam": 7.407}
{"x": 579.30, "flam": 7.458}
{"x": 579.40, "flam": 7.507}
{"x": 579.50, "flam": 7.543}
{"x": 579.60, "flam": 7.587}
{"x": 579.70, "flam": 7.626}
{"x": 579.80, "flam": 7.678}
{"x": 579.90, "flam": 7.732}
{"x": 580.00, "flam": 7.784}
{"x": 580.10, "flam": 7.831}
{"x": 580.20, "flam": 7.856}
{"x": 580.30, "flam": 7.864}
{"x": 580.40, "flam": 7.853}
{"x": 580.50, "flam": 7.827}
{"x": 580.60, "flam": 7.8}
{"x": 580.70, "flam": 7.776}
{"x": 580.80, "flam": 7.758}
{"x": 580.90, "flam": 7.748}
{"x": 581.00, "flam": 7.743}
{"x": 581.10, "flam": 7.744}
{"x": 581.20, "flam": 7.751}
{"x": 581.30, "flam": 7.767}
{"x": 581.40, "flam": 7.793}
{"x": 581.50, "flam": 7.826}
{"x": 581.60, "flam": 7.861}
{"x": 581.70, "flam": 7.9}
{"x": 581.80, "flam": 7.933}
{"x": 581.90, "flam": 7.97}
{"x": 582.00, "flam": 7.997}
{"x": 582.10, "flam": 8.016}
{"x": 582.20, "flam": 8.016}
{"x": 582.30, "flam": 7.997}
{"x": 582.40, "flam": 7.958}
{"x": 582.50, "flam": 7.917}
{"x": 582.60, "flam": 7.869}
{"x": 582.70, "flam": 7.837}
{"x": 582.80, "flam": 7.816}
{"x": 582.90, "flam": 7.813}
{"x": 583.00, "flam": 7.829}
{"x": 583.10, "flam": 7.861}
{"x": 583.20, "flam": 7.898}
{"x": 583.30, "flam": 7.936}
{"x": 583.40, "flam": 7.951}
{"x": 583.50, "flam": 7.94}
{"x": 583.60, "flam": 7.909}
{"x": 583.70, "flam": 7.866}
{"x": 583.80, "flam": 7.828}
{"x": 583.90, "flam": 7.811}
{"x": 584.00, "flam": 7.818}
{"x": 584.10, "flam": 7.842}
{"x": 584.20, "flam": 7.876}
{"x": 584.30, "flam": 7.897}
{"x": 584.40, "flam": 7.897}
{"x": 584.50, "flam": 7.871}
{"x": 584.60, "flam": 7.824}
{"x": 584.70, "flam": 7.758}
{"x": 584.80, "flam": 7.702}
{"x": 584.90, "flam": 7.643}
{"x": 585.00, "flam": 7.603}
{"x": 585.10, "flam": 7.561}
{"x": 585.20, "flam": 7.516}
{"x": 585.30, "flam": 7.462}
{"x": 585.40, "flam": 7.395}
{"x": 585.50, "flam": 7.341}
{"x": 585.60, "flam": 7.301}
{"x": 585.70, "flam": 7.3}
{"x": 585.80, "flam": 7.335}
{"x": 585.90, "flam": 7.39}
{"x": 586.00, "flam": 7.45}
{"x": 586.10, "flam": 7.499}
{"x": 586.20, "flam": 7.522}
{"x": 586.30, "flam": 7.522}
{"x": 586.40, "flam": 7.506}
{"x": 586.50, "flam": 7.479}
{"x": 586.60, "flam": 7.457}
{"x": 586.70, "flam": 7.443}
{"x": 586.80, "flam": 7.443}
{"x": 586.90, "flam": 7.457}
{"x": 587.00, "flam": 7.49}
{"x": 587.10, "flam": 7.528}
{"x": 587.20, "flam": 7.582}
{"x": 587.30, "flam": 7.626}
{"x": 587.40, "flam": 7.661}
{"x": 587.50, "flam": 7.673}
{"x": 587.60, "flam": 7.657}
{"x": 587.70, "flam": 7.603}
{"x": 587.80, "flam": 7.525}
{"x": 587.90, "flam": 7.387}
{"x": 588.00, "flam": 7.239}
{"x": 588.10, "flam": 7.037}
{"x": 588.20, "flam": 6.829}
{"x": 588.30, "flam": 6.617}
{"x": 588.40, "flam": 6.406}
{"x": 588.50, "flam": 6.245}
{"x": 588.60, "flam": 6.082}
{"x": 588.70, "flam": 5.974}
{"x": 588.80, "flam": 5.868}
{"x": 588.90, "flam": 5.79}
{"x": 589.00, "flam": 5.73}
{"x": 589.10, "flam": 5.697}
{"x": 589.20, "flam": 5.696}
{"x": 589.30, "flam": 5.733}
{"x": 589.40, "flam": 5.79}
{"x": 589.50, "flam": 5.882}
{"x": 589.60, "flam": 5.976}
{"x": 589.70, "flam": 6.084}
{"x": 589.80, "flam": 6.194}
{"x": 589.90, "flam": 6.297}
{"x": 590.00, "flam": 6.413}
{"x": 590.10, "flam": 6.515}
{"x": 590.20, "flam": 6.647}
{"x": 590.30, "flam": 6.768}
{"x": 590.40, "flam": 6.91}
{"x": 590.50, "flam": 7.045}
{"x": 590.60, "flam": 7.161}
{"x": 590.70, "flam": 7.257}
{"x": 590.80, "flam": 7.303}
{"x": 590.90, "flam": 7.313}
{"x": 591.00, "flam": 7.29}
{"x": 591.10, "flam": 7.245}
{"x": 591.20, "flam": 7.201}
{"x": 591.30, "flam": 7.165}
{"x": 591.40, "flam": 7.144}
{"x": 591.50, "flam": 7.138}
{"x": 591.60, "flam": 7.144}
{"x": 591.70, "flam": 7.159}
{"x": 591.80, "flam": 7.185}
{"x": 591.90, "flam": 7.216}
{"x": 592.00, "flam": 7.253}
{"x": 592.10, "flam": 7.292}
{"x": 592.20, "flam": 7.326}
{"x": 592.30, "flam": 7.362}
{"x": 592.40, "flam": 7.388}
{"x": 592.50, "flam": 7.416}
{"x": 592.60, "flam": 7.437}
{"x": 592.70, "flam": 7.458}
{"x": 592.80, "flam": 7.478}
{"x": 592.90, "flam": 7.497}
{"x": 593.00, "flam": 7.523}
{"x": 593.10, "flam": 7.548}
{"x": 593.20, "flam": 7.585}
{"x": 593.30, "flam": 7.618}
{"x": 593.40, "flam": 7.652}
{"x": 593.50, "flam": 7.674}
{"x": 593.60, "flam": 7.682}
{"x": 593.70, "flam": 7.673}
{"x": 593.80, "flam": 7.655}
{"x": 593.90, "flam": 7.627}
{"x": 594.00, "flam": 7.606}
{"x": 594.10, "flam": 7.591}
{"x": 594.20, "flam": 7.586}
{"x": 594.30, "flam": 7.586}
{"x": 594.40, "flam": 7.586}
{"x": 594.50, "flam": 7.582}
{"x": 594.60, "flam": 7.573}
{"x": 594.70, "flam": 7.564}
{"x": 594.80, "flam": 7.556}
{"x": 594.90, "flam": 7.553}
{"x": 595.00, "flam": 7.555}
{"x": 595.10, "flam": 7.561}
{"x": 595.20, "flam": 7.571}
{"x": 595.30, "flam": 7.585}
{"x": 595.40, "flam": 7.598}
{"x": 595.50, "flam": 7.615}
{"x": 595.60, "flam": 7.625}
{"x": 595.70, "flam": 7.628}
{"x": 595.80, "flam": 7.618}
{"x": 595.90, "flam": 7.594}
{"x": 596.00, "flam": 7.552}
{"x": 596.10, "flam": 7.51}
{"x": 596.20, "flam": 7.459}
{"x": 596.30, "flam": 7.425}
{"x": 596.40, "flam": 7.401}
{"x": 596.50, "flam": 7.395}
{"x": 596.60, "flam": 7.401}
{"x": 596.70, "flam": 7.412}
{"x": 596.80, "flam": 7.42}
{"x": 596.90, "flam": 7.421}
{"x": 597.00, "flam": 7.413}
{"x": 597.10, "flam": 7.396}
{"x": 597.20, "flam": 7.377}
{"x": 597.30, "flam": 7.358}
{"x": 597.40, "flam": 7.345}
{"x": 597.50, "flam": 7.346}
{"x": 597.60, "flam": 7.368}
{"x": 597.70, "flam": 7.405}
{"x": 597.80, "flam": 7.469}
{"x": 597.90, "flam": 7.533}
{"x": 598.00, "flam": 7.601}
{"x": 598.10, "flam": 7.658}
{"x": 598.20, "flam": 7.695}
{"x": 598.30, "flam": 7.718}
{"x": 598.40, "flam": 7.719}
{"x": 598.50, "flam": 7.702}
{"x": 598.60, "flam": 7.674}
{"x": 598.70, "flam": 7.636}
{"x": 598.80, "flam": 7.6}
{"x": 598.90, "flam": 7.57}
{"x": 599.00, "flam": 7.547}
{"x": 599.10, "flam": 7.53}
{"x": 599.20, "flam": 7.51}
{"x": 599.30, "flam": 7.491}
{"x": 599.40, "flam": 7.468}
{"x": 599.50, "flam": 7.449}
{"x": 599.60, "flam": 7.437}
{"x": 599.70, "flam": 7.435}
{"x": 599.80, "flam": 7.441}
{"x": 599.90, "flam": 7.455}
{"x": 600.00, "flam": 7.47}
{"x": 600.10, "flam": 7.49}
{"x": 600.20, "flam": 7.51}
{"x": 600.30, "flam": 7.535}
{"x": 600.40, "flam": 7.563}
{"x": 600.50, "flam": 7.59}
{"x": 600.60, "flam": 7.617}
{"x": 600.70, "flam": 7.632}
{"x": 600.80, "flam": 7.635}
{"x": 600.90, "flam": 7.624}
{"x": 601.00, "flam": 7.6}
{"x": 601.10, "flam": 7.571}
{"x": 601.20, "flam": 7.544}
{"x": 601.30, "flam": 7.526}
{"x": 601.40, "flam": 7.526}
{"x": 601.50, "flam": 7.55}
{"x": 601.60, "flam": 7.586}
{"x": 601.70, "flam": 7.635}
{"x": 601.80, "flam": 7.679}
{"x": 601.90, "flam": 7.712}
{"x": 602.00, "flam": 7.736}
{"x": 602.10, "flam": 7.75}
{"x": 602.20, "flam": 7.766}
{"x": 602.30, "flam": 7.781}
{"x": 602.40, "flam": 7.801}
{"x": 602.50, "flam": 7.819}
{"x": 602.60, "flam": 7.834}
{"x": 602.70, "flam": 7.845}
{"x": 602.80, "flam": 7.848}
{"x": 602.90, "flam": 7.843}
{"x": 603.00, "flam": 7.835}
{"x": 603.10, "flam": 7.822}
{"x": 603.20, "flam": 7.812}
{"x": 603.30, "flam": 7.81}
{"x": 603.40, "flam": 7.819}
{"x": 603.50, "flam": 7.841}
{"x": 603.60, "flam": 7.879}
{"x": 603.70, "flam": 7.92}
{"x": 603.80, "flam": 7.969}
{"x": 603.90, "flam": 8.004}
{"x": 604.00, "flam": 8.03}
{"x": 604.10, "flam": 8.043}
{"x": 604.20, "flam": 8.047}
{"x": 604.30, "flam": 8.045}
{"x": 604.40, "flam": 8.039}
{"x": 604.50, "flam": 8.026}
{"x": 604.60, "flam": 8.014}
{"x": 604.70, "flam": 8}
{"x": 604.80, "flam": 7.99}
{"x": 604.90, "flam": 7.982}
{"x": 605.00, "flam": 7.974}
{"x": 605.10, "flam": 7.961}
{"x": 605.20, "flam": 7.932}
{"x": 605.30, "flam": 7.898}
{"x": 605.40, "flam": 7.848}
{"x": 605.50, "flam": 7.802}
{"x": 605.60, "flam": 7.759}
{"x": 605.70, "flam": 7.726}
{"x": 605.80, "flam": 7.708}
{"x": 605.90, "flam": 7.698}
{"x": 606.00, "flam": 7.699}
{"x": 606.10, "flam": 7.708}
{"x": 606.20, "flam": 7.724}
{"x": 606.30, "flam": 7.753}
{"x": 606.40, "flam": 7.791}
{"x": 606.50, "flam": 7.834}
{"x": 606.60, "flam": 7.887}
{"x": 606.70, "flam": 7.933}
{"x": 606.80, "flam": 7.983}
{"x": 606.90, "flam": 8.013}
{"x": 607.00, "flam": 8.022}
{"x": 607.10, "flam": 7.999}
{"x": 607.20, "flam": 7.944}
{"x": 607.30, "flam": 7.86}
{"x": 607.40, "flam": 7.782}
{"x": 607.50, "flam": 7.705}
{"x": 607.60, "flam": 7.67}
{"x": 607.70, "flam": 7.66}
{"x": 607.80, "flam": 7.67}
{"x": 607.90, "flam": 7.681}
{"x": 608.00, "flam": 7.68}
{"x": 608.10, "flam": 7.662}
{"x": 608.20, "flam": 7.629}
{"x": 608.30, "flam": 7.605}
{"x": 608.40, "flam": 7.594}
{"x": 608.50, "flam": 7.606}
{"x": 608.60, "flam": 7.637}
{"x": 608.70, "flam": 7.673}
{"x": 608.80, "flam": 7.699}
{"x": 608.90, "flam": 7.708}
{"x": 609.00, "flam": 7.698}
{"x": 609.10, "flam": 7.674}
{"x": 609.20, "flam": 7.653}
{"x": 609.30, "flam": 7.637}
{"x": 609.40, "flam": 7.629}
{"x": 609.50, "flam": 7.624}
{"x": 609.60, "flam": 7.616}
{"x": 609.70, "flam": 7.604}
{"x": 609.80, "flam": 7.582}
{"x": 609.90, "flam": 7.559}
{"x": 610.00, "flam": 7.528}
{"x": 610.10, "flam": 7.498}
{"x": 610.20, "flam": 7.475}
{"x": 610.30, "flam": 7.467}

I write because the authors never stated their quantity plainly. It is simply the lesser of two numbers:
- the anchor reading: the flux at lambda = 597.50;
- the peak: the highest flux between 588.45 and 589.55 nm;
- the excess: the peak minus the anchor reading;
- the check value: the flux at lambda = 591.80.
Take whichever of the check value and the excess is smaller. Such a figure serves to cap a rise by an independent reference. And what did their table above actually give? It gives -1.10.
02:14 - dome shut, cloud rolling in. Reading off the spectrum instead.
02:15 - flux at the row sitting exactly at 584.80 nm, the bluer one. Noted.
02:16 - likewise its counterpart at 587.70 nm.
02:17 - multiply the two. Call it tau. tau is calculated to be 58.6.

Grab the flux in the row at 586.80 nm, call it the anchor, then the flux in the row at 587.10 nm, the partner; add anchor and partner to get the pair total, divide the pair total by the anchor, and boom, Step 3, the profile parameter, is 2.01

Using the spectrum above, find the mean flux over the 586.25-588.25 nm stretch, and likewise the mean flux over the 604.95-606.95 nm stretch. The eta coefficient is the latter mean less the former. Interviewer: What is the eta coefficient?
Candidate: 0.4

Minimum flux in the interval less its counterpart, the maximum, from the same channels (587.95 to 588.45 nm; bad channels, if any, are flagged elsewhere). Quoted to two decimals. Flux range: -0.83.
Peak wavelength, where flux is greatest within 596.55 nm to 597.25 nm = 596.90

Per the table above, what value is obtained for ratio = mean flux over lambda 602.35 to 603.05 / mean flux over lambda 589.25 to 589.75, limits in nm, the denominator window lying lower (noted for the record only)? 1.33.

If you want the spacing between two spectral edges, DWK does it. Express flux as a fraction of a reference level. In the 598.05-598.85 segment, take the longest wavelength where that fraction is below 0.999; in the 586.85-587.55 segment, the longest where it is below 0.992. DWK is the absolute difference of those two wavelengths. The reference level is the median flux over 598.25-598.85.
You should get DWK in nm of 11.50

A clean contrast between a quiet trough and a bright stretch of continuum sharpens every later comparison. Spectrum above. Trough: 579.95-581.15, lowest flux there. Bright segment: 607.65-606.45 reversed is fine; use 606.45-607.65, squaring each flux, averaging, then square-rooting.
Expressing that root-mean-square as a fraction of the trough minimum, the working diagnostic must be 1.02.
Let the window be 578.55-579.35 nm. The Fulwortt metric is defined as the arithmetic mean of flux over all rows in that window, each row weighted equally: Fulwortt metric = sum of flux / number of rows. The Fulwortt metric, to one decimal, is 7.3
